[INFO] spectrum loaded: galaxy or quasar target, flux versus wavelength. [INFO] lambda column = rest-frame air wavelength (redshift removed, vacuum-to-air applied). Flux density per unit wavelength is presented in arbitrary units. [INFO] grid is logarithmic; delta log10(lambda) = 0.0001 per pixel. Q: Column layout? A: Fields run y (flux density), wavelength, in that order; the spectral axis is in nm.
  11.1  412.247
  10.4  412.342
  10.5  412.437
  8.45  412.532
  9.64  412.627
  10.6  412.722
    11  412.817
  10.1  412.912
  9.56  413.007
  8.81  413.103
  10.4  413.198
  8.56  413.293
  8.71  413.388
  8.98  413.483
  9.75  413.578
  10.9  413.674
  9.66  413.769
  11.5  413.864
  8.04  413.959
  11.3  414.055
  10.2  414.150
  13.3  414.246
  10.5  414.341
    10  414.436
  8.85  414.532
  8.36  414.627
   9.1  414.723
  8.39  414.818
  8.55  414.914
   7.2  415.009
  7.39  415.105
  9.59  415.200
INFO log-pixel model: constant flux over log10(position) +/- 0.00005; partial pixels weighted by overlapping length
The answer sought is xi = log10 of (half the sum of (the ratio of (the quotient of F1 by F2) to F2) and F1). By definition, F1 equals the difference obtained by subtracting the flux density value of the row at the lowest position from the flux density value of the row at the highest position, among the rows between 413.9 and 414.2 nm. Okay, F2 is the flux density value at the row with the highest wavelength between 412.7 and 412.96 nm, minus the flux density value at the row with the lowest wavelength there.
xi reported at 0.73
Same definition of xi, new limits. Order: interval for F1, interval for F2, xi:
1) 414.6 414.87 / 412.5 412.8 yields -1.74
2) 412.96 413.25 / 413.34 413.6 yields -0.09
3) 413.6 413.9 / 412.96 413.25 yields -0.14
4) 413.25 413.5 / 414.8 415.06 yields -0.45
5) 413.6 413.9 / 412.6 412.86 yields -0.34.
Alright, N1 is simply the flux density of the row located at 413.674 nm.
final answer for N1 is 10.9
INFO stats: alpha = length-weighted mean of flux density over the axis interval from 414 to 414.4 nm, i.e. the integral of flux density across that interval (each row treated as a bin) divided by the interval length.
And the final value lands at 11.2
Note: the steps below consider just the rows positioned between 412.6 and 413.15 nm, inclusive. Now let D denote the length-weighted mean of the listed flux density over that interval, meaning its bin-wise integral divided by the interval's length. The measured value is 10.0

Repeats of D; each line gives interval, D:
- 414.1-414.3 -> 11.7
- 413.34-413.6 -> 9.1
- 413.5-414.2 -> 10.1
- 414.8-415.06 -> 8.0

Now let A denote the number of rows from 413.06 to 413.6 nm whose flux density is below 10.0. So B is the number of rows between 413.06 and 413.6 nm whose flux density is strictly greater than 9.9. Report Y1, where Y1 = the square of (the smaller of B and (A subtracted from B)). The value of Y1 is 16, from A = 5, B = 1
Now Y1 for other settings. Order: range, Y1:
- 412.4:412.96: 4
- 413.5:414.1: 0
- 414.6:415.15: 36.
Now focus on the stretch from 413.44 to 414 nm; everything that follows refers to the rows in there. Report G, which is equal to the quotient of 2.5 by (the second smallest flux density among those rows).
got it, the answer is 0.278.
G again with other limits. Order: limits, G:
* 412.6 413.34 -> 0.284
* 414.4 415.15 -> 0.338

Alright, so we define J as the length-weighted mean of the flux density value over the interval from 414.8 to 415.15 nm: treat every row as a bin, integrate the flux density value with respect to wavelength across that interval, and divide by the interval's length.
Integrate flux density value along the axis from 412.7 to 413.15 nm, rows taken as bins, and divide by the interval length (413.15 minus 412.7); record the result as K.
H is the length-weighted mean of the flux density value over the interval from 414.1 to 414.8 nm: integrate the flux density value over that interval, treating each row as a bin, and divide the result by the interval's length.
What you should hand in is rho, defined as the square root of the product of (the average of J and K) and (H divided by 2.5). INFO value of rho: 5.96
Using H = 10.0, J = 7.8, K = 10.0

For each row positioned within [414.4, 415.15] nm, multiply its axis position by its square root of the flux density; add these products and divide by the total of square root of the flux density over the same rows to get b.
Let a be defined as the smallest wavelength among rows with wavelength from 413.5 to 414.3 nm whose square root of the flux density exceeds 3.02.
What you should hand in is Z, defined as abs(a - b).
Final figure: 1.18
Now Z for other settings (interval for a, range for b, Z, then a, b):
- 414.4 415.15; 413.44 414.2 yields 0.62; 414.436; 413.82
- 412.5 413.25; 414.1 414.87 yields 1.84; 412.627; 414.47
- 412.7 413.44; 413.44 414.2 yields 1.10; 412.722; 413.82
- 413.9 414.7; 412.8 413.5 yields 0.91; 414.055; 413.14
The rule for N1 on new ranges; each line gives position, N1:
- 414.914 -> 8.55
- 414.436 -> 10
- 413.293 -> 8.56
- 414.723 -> 9.1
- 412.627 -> 9.64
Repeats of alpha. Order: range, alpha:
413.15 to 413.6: 9.3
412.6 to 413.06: 10.2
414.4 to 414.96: 8.8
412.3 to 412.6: 9.8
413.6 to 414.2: 10.2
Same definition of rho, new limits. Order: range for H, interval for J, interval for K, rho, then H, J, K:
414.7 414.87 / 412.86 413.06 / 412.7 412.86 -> 5.99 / 8.7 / 9.8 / 10.8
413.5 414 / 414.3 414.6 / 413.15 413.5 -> 6.13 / 9.9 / 9.7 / 9.2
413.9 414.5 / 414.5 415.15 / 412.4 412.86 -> 6.20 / 10.5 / 8.3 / 10.0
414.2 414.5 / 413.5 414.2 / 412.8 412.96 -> 6.78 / 11.1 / 10.1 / 10.5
